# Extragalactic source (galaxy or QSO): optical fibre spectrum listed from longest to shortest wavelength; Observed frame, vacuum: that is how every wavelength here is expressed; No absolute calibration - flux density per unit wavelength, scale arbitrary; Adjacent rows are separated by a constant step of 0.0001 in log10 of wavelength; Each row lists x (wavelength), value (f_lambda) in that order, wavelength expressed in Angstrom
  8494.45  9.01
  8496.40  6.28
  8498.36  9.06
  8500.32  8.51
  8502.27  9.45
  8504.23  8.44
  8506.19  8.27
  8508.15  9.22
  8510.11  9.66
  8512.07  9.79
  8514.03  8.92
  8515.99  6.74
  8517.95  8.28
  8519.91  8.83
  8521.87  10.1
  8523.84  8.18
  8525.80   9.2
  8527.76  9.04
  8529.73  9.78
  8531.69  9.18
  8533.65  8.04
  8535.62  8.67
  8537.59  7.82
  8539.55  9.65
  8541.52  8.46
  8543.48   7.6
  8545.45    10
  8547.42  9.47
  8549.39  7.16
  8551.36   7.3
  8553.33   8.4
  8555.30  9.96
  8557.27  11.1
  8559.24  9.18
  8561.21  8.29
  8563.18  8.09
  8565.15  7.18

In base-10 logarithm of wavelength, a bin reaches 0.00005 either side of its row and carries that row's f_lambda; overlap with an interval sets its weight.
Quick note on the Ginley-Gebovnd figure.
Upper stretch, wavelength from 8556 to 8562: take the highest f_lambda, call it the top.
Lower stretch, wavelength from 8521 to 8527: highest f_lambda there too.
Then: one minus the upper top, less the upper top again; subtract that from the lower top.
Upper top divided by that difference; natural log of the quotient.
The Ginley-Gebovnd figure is -1.04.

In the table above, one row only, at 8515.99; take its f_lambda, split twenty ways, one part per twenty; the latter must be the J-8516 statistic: 0.34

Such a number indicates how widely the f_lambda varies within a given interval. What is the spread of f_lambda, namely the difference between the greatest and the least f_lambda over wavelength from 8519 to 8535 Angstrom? 2.1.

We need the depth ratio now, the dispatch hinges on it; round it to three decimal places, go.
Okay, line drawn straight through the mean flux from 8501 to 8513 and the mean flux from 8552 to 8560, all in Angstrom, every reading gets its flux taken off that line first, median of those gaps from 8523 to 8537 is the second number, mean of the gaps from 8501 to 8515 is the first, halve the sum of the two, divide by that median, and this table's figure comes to 0.566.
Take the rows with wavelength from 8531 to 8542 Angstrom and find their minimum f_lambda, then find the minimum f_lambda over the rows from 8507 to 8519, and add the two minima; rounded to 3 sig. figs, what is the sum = 14.6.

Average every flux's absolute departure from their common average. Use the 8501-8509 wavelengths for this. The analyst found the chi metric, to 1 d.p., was 0.5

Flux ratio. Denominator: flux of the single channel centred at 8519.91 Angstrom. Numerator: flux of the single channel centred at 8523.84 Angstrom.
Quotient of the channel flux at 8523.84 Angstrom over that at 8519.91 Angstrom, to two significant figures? 0.93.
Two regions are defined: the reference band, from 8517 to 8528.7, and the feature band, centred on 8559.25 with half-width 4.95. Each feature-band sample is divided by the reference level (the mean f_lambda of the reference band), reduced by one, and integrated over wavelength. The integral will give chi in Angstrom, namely 0.4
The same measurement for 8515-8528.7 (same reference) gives -0.5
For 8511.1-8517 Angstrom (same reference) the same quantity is -0.3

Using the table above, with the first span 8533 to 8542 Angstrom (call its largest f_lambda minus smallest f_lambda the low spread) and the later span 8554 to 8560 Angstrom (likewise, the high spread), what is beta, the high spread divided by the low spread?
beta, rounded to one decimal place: 1.0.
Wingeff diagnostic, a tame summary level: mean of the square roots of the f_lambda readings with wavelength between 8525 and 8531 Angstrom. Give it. 3.06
